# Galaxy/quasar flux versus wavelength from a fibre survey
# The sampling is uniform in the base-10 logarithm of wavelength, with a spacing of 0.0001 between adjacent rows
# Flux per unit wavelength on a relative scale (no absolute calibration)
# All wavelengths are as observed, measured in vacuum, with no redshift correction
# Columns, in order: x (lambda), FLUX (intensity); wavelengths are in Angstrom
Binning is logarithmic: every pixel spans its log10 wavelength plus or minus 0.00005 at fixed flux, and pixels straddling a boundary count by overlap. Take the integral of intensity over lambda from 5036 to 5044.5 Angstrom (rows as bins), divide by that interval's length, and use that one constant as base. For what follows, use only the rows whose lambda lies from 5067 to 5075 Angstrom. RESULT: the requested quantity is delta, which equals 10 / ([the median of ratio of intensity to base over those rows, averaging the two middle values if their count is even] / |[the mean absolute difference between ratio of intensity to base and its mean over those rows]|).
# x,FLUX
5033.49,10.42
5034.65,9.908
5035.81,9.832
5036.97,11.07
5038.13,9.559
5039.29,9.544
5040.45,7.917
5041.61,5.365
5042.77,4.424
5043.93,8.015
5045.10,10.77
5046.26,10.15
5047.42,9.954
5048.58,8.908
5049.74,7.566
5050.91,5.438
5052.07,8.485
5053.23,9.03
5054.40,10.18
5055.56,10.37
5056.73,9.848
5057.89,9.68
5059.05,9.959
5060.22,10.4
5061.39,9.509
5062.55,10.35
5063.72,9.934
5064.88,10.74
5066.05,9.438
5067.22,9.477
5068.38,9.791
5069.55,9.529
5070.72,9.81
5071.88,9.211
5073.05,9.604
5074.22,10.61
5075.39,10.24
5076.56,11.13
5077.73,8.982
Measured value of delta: 0.31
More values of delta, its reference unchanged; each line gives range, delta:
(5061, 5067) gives 0.44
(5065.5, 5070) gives 0.12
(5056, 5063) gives 0.28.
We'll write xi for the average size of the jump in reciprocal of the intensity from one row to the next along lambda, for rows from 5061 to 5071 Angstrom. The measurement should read 0.005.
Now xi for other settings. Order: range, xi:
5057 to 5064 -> 0.006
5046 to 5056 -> 0.022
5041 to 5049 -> 0.032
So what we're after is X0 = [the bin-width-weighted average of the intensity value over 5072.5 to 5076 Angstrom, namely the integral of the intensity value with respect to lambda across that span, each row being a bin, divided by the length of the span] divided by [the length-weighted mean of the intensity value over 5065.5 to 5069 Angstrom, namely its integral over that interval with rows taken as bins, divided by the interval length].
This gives 1.06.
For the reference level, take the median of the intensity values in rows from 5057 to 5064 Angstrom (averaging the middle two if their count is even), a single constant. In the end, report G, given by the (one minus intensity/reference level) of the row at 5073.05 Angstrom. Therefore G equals 0.034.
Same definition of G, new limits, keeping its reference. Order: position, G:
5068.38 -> 0.016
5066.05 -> 0.051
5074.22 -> -0.067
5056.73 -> 0.010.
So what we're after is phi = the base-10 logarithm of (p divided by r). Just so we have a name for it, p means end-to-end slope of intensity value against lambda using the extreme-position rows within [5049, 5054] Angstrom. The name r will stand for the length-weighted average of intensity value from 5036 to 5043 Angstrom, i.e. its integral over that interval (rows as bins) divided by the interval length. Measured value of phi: -1.3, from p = 0.4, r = 8.3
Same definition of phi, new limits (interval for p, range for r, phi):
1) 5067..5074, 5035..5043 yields -2.6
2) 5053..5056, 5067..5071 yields -1.2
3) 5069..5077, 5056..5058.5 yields -1.6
